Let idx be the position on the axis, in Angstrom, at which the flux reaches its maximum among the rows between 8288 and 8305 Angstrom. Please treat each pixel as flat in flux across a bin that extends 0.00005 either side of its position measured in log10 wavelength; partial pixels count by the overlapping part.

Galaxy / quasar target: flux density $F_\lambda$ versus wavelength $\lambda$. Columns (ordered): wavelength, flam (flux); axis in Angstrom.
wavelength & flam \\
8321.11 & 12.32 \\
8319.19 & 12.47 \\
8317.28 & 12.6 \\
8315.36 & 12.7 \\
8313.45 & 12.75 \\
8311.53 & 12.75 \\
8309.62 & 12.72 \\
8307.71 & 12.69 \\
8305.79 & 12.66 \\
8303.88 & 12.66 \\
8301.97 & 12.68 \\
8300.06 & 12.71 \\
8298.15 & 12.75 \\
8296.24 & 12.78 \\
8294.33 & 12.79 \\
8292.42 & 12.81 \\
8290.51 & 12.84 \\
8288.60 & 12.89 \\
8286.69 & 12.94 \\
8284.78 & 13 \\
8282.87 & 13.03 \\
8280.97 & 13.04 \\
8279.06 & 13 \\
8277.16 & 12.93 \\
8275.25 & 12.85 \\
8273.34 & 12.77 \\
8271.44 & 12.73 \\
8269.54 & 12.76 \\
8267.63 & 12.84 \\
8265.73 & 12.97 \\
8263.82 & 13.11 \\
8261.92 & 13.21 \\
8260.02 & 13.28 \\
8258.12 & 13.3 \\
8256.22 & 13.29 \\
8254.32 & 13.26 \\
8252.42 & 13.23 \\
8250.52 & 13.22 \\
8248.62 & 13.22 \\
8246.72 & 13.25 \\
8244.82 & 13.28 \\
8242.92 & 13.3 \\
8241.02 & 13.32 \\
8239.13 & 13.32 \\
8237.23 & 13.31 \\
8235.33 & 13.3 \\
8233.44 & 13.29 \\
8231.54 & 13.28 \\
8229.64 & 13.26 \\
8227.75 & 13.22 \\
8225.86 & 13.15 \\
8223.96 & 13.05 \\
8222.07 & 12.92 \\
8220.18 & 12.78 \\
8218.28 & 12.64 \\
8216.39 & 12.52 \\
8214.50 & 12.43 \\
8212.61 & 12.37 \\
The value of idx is 8288.60 Angstrom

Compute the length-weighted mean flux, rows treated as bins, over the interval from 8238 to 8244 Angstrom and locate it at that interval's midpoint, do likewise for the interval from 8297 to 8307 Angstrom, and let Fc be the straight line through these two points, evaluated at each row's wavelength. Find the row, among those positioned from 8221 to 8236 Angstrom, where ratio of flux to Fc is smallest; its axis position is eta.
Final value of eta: 8222.07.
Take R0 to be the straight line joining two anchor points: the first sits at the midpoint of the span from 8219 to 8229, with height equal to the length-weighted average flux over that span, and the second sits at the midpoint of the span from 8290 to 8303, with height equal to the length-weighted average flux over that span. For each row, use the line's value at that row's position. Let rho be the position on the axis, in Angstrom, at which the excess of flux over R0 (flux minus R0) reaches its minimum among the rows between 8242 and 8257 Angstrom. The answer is 8248.62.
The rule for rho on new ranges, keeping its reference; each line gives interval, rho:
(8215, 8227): 8216.39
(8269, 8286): 8271.44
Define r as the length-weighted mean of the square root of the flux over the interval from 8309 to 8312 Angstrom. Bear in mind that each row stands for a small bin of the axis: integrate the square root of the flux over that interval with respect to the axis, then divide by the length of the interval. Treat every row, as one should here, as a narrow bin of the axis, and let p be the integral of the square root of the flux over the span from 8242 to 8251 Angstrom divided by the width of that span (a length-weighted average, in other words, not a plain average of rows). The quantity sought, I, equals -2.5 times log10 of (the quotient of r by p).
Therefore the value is 0.020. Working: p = 3.639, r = 3.57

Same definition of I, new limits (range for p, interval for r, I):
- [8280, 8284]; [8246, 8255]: -0.008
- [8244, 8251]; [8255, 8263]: -0.003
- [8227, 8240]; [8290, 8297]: 0.020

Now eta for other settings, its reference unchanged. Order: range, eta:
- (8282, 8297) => 8294.33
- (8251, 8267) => 8265.73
